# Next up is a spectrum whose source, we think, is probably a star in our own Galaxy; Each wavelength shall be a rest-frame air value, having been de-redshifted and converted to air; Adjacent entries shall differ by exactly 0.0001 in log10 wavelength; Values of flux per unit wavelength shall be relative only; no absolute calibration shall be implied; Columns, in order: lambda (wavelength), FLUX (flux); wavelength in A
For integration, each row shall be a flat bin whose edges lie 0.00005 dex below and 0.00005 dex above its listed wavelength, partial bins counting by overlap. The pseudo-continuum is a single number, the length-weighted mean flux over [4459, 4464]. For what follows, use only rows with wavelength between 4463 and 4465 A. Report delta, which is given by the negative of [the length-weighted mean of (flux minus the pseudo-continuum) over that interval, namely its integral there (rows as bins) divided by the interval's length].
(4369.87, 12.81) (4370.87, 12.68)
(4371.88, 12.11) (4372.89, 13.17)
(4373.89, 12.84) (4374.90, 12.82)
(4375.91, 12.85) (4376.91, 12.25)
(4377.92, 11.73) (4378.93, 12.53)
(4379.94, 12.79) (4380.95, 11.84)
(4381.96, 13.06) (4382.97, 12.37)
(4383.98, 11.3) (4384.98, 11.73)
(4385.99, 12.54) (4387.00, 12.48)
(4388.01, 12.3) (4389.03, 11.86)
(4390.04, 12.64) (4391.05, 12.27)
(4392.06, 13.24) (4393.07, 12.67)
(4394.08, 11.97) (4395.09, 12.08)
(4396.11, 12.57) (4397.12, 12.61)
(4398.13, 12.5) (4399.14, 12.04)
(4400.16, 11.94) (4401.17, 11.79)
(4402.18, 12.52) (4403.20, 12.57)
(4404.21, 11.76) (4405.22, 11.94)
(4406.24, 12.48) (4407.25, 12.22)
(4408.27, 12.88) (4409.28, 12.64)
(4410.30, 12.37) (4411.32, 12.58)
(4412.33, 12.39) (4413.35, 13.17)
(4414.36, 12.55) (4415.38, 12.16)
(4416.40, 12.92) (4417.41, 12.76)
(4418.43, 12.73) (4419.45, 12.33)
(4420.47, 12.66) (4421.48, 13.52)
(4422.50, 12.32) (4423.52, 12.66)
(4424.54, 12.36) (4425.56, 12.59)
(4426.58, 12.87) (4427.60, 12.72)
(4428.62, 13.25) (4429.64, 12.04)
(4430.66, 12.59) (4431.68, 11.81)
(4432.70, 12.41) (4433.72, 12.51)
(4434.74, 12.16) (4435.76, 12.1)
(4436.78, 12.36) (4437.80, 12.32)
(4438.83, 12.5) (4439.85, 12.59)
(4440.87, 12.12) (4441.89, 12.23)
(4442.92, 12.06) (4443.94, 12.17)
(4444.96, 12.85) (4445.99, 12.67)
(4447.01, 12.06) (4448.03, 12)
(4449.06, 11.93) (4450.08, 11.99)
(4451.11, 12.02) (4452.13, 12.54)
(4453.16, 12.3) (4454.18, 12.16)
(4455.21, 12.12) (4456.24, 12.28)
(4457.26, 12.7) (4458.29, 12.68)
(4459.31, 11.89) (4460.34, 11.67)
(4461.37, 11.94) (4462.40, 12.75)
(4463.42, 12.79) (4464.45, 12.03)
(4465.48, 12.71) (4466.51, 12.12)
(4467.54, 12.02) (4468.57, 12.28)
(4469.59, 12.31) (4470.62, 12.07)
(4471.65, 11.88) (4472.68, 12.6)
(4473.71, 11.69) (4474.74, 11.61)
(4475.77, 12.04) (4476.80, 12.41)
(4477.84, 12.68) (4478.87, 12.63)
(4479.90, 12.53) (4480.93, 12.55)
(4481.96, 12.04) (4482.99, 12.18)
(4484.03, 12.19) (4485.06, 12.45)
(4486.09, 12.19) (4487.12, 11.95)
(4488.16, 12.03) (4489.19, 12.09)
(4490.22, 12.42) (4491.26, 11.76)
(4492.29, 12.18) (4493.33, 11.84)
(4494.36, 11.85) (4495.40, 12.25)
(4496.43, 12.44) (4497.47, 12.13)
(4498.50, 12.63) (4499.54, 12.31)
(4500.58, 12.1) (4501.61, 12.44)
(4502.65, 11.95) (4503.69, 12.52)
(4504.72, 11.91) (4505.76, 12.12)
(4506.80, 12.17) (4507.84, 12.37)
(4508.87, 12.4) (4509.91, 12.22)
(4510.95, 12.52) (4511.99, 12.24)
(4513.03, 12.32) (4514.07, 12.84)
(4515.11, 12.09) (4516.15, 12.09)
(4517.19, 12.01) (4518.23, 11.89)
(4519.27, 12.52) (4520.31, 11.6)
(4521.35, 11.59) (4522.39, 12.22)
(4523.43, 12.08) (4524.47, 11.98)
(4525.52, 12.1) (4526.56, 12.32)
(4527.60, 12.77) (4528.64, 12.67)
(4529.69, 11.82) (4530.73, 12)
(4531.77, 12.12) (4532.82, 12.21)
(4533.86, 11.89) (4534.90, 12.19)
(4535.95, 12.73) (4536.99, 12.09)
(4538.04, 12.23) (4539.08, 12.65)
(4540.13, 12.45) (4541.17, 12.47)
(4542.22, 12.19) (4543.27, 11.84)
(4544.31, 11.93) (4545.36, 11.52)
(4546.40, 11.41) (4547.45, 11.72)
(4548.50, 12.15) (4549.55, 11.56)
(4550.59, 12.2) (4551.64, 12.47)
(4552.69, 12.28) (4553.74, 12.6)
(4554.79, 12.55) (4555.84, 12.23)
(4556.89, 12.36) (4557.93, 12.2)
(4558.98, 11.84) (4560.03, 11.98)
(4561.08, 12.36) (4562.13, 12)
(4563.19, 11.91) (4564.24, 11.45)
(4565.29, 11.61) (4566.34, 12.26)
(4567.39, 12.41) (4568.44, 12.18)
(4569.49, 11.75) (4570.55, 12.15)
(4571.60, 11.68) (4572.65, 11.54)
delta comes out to -0.19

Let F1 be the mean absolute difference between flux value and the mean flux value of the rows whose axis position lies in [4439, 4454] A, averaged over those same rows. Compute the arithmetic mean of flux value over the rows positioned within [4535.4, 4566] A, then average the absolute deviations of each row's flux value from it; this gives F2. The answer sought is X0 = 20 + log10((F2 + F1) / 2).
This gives 19.44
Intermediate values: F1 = 0.24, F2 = 0.31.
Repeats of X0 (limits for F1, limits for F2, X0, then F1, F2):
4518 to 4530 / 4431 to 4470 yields 19.45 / 0.31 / 0.25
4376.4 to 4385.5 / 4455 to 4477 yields 19.59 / 0.47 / 0.31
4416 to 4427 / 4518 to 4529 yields 19.44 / 0.23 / 0.31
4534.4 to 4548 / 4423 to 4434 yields 19.48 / 0.33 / 0.27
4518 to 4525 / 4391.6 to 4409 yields 19.48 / 0.25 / 0.35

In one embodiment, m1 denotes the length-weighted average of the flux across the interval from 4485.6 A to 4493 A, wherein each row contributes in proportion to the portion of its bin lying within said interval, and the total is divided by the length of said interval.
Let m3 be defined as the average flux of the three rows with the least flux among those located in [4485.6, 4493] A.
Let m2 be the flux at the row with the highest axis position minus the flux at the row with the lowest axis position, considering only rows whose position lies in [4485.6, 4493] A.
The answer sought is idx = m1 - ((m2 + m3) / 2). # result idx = 6.12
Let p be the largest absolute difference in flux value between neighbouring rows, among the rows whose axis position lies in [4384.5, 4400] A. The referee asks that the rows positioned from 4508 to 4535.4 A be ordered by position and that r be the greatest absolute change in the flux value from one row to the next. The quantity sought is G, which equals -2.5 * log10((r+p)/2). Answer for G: 0.06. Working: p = 0.97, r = 0.920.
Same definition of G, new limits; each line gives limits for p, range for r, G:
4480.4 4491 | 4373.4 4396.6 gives 0.16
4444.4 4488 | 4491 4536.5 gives 0.10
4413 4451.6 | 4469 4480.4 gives -0.06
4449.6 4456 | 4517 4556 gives 0.36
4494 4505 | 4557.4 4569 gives 0.50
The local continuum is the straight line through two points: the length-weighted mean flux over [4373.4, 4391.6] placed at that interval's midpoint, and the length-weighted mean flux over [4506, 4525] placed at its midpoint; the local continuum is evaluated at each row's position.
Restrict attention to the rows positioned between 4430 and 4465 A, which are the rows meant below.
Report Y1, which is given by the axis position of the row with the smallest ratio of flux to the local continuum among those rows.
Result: 4460.34 A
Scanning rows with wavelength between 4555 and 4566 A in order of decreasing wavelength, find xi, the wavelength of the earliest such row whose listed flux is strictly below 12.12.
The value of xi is 4565.29 A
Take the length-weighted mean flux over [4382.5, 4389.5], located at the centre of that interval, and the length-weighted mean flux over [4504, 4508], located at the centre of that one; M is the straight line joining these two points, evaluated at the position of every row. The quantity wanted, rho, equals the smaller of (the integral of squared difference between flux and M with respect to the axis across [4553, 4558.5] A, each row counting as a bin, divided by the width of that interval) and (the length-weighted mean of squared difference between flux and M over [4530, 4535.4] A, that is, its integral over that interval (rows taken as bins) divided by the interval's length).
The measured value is 0.024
